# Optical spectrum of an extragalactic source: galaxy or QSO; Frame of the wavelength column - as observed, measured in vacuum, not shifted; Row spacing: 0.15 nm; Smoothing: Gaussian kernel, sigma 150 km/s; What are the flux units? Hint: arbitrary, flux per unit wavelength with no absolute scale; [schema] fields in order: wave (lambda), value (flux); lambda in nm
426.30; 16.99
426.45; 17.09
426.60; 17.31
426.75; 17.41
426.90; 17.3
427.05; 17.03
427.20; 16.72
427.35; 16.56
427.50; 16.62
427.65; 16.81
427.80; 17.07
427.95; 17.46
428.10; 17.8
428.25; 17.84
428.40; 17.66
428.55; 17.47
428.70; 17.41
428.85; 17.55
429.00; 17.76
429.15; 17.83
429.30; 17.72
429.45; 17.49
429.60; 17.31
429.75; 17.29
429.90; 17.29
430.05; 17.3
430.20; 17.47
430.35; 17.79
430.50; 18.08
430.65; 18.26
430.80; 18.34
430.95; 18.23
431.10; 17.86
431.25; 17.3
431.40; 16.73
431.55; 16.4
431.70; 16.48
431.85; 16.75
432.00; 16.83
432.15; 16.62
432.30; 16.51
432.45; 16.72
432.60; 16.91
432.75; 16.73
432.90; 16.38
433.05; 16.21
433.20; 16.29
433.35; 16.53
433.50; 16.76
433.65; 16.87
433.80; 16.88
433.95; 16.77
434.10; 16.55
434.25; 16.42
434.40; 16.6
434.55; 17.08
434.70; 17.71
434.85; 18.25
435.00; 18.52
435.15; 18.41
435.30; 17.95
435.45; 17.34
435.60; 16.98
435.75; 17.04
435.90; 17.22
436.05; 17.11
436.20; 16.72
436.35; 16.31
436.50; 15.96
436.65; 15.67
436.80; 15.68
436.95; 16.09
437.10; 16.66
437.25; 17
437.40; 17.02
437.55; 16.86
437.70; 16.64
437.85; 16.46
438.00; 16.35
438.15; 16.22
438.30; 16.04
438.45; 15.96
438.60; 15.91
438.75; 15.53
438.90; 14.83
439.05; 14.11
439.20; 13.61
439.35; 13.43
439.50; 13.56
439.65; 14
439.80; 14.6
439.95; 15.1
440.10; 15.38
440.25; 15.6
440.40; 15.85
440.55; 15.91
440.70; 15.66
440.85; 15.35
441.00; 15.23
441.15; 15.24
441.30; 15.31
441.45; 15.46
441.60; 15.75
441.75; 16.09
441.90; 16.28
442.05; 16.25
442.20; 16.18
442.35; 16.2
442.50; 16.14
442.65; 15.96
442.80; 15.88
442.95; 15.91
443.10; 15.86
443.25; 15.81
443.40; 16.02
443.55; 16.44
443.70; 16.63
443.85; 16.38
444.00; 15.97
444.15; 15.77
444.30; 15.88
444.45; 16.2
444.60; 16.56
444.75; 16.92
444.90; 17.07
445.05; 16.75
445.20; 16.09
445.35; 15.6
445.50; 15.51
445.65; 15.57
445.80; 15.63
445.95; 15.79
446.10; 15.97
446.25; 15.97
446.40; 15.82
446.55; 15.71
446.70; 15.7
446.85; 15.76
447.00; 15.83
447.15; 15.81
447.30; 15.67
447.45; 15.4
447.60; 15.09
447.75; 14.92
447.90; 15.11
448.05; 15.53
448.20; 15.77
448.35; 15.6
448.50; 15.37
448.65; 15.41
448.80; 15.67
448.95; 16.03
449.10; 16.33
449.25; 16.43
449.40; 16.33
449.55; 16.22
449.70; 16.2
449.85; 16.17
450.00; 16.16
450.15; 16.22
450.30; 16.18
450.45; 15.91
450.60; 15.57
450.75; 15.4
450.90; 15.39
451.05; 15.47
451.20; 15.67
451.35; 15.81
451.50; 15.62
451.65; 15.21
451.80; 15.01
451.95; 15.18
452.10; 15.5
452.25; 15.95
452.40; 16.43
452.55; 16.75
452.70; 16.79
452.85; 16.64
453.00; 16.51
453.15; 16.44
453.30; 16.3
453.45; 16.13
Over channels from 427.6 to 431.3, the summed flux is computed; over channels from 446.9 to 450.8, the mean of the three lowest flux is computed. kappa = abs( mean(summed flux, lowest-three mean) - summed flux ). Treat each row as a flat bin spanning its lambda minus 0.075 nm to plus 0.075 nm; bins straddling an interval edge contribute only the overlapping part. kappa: 213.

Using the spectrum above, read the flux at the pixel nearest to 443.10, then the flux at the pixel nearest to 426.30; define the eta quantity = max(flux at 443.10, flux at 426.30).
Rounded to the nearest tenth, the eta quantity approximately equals 17.0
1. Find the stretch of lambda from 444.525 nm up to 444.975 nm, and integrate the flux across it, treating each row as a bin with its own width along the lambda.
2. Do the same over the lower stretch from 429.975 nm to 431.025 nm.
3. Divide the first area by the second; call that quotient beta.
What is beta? 0.4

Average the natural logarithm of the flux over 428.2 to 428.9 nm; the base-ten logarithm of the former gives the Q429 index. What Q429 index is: 0.457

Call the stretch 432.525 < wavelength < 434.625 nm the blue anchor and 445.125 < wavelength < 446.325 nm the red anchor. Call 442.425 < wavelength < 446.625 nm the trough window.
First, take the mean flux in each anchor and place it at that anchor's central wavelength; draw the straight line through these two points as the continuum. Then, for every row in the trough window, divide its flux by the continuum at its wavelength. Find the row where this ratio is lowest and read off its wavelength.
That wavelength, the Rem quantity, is 445.50 nm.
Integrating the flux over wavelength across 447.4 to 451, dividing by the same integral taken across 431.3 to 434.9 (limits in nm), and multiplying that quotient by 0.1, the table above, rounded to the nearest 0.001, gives 0.094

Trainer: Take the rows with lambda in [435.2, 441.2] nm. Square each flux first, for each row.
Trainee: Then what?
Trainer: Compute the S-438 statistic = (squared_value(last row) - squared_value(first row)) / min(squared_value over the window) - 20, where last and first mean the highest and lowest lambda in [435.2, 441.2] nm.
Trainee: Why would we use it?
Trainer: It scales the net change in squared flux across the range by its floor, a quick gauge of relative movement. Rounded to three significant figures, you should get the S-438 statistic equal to -20.5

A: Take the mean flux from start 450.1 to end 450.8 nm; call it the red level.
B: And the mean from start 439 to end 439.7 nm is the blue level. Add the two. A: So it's 29.6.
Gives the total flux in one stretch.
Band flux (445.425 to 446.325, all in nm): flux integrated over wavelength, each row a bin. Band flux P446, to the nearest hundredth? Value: 14.17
